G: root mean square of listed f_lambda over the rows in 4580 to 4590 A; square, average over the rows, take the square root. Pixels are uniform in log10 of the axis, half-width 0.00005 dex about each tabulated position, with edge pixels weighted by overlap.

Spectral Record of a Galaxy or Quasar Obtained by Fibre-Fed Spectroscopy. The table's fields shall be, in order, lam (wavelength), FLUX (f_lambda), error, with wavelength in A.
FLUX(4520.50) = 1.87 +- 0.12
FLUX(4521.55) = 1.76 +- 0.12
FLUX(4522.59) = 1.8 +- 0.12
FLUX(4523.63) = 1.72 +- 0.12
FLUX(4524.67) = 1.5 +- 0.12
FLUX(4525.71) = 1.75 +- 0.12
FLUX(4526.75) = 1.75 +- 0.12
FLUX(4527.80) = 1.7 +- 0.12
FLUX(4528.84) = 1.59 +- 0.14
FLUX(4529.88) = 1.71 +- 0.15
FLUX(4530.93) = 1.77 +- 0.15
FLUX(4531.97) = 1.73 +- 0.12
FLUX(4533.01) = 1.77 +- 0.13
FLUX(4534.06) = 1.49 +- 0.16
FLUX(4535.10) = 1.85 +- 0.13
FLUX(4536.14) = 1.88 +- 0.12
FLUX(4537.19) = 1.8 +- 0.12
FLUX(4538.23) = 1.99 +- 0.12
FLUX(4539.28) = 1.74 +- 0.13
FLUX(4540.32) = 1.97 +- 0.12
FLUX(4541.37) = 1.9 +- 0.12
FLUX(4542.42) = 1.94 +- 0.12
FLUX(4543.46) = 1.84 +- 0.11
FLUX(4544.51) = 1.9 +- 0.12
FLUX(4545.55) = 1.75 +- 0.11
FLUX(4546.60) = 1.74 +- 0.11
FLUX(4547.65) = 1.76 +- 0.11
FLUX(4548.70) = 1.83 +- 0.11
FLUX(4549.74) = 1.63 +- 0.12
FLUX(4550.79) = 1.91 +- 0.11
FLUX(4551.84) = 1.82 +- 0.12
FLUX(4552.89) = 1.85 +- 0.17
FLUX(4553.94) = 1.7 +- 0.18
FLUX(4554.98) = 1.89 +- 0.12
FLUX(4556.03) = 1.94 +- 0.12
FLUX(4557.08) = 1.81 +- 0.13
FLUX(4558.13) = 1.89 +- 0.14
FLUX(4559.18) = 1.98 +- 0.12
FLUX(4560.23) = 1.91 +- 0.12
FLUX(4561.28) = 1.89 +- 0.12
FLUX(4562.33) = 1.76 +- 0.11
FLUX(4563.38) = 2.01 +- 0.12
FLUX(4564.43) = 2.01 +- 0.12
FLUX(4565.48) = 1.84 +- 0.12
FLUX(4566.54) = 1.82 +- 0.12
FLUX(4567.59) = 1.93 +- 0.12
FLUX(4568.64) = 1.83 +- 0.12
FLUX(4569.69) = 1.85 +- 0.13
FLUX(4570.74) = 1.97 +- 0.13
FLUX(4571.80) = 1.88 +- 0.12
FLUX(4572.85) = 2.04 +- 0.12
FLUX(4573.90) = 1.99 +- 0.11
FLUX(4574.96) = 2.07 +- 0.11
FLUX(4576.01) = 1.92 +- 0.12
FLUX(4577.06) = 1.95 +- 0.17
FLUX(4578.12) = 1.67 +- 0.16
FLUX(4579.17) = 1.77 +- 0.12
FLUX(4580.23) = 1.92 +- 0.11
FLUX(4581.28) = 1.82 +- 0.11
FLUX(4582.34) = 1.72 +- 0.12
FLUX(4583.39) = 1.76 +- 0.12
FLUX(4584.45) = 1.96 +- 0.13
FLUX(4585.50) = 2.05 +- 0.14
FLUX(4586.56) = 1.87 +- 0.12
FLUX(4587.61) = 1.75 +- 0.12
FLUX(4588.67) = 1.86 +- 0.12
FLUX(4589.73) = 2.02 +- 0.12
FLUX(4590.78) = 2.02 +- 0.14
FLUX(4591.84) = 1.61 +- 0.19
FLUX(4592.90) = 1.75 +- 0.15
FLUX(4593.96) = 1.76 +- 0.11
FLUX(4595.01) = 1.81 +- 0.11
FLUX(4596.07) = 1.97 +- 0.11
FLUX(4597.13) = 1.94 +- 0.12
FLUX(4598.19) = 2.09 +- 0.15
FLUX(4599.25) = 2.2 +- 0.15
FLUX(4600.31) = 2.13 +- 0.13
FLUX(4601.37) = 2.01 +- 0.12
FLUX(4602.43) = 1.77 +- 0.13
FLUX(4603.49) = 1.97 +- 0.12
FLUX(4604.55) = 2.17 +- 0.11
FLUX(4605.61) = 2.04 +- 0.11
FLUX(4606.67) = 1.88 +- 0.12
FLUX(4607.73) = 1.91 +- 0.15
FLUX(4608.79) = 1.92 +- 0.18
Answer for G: 1.88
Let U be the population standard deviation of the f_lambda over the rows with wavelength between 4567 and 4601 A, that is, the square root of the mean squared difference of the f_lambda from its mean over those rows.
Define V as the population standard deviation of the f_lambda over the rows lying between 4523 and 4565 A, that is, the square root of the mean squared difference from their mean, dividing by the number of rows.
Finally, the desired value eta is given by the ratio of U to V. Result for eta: 1.10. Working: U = 0.137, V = 0.125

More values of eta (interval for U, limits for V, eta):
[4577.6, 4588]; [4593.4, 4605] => 0.76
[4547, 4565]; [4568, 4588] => 0.90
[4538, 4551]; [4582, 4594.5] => 0.77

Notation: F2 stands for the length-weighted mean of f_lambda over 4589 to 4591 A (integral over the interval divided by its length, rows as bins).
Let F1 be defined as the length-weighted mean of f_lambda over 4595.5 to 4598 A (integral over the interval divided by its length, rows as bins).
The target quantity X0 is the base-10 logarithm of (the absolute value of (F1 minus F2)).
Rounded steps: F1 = 1.97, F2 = 2.01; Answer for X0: -1.4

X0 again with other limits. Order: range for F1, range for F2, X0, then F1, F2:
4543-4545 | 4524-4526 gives -0.6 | 1.87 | 1.62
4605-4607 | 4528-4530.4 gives -0.5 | 1.98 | 1.66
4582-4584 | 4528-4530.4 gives -1.0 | 1.75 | 1.66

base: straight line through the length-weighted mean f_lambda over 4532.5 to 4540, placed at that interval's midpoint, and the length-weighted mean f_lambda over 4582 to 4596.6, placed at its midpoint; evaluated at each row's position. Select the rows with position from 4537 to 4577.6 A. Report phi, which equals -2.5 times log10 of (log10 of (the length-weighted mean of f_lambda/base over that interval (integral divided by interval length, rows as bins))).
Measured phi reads 4.61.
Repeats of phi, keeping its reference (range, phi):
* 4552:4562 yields 4.77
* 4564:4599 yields 5.00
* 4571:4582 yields 4.62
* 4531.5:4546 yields 5.37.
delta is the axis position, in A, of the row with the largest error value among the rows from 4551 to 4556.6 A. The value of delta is 4553.94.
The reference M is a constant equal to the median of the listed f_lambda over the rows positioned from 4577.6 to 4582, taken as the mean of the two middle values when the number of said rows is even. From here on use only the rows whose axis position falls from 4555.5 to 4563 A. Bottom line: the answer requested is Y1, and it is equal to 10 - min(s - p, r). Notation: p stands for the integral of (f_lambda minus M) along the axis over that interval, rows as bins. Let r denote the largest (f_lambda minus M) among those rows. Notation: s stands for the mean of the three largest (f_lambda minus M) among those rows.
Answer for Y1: 10.5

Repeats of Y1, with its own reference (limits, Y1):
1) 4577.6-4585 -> 10.0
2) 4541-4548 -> 10.1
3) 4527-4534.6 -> 10.0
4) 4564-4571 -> 10.5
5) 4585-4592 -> 10.5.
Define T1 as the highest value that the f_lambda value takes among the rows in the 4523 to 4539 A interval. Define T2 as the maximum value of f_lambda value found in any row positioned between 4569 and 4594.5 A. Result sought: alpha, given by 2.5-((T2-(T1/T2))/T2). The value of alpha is 1.96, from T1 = 1.99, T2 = 2.07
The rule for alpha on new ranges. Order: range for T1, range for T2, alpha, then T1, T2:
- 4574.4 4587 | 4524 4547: 2.02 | 2.07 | 1.99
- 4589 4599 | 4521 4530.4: 2.15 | 2.09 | 1.8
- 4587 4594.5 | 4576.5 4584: 2.03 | 2.02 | 1.95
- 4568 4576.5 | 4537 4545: 2.02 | 2.07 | 1.99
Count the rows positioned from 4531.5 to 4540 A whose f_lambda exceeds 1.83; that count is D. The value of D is 3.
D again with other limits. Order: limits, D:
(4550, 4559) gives 5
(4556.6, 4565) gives 6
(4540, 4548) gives 5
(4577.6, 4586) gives 3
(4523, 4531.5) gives 0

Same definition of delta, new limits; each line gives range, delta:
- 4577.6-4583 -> 4578.12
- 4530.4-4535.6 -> 4534.06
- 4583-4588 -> 4585.50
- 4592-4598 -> 4592.90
